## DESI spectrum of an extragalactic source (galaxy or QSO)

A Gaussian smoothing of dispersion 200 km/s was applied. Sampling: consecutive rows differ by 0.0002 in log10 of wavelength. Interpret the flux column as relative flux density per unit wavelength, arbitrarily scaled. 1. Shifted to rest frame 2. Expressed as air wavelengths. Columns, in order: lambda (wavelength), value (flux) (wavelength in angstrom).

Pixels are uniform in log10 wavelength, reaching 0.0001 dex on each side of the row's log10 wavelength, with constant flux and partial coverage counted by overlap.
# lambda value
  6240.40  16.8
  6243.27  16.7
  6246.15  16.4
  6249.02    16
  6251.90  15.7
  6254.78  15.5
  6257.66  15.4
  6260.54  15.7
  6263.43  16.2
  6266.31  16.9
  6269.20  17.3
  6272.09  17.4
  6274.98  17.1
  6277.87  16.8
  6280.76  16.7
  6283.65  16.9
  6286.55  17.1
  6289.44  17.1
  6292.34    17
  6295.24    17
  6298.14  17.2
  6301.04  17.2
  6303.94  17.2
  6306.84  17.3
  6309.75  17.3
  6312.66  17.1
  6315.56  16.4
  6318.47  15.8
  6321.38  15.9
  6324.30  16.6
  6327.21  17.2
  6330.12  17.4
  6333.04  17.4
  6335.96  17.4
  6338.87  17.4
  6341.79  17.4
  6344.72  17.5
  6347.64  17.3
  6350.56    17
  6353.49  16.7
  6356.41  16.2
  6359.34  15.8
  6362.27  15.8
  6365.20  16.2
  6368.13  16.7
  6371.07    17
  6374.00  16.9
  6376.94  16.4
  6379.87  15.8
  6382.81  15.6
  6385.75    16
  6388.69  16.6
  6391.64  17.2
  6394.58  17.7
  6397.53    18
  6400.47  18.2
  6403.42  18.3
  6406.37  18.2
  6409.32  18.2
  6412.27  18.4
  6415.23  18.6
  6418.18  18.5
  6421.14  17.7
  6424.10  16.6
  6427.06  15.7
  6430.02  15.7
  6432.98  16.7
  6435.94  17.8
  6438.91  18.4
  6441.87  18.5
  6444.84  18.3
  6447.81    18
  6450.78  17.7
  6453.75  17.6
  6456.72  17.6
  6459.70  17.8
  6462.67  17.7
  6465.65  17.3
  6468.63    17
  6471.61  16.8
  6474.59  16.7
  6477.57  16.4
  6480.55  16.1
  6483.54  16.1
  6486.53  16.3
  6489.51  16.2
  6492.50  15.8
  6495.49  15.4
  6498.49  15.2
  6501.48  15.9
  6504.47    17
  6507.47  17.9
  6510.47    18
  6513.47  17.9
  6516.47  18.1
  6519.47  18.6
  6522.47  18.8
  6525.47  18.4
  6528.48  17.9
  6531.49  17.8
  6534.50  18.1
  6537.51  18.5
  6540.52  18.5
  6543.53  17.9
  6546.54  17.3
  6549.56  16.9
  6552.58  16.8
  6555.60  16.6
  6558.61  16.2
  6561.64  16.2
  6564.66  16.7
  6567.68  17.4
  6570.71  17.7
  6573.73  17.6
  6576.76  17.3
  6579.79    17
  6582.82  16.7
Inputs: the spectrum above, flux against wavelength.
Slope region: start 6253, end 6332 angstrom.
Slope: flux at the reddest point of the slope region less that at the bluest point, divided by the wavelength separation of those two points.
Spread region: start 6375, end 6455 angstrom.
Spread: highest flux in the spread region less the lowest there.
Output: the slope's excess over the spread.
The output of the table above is -2.97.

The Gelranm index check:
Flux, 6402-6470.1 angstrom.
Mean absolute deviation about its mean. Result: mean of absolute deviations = 0.6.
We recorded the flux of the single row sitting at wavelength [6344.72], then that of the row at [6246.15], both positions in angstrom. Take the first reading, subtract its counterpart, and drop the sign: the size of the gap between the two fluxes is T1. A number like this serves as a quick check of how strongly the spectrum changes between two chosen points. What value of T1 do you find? 1.1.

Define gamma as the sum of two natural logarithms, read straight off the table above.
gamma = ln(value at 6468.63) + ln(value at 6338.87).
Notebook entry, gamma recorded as 5.69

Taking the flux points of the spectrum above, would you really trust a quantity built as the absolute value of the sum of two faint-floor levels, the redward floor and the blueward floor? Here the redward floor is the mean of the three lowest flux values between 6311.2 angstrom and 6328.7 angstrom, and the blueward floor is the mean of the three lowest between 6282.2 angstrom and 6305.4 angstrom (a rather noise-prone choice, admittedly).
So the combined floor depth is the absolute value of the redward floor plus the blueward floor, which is 33.0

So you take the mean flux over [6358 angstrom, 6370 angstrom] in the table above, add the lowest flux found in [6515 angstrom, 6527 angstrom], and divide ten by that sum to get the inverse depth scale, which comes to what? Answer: 0.292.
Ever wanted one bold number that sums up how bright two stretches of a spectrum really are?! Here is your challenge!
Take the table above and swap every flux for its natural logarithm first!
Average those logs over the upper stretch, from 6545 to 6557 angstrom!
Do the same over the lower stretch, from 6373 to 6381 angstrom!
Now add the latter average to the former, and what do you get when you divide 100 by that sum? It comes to 17.8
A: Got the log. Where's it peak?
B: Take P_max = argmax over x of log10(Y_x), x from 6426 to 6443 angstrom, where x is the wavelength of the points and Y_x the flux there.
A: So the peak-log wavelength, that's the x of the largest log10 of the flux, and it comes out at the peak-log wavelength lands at 6441.87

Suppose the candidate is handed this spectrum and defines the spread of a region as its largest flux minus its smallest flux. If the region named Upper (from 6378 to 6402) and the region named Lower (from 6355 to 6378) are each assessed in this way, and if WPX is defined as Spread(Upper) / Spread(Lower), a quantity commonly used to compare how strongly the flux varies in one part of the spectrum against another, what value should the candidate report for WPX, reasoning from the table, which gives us 2.17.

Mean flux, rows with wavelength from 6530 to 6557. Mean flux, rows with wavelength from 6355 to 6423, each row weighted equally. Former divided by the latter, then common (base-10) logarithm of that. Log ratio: 0.012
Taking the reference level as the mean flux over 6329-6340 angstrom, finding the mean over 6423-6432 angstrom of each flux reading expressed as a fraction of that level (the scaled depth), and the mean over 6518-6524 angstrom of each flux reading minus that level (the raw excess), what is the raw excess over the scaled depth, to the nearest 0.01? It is 1.41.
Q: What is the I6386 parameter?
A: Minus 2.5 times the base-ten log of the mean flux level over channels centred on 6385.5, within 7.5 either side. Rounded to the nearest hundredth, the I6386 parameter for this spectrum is -3.03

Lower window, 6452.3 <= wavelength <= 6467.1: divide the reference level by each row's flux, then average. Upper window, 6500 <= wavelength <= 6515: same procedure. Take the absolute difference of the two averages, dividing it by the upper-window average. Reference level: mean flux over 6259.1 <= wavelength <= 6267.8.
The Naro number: 0.02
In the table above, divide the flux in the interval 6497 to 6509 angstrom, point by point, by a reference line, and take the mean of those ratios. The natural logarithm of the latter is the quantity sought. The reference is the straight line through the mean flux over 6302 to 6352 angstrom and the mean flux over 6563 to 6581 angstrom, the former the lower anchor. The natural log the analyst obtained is -0.04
